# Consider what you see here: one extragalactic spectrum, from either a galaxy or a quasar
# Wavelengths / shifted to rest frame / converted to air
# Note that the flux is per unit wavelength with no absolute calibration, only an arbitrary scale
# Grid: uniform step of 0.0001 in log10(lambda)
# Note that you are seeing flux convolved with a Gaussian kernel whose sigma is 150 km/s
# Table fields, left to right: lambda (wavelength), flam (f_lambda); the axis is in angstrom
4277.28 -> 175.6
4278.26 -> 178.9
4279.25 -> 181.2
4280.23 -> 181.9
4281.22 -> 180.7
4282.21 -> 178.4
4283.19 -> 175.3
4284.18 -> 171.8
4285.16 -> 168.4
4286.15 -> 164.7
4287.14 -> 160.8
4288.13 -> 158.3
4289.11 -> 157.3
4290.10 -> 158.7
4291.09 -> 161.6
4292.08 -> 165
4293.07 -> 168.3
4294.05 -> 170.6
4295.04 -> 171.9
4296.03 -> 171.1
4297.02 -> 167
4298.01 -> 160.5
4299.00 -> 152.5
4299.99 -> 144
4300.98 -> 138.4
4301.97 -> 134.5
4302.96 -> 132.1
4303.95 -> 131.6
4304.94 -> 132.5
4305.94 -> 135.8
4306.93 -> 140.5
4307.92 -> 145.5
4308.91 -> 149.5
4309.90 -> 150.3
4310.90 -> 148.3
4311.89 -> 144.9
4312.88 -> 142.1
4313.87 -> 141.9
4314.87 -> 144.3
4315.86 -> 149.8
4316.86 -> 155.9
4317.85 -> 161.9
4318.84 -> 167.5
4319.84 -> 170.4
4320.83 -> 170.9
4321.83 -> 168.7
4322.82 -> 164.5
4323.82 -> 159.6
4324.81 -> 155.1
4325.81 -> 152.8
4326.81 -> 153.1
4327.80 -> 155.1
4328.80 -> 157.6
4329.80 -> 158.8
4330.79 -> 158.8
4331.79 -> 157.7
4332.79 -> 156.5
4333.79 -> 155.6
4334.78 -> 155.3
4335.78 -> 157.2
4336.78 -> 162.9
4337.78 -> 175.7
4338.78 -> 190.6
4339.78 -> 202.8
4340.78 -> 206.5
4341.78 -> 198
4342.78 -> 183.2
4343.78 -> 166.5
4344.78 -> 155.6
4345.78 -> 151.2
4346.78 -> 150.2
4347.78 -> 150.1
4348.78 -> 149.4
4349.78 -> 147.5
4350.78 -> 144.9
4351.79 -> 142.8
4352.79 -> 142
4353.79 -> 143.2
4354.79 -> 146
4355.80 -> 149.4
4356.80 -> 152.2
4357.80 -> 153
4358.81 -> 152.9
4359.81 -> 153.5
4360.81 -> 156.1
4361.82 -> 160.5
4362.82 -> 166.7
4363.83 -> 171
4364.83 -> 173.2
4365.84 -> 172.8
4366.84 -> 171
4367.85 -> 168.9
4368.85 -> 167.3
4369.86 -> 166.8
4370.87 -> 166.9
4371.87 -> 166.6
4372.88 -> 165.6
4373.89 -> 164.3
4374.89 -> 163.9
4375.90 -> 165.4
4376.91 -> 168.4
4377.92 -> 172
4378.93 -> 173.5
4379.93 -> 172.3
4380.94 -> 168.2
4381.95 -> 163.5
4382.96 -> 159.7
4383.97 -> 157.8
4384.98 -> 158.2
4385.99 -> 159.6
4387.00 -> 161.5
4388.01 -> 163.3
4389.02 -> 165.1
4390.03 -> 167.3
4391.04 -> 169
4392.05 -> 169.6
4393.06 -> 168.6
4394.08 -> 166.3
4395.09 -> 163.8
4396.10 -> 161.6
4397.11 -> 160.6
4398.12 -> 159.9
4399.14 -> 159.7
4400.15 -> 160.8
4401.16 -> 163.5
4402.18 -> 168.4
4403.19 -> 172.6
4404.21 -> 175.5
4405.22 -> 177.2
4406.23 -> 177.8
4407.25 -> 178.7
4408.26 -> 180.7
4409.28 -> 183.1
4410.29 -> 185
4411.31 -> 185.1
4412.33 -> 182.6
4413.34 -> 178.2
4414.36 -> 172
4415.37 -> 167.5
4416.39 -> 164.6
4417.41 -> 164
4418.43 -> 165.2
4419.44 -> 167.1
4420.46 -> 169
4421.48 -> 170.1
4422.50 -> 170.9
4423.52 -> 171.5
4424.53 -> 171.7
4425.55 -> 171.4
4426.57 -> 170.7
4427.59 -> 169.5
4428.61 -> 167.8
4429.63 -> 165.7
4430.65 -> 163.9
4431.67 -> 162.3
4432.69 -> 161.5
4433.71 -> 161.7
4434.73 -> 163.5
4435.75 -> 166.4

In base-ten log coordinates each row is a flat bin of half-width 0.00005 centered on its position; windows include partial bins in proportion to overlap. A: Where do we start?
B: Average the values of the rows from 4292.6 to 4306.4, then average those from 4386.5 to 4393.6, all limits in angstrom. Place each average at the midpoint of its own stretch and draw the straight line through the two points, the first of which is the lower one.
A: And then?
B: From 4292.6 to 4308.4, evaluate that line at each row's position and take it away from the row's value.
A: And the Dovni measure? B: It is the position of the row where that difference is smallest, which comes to 4303.95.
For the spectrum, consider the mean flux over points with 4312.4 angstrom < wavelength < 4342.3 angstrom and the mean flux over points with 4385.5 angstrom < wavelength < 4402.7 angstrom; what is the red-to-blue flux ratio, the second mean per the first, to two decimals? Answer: 1.00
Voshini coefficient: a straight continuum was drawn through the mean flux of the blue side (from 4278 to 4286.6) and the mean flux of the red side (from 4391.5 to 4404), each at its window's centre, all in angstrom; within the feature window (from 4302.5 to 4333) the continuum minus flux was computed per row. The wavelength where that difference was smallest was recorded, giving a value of 4320.83 angstrom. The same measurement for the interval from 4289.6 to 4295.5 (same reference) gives 4295.04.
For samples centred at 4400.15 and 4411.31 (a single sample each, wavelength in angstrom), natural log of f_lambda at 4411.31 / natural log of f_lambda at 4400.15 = 1.03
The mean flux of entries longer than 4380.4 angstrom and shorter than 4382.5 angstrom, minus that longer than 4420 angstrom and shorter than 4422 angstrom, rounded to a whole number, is -4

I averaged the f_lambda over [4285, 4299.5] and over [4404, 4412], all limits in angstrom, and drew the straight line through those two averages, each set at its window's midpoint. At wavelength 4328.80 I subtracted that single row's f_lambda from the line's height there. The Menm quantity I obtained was 11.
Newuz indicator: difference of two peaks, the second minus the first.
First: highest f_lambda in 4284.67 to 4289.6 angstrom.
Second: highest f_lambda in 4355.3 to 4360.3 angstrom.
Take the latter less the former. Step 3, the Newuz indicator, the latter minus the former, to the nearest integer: -15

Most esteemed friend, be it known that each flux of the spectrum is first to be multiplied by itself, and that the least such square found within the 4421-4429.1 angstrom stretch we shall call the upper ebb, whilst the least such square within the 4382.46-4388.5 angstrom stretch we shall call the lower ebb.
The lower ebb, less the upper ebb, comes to -3256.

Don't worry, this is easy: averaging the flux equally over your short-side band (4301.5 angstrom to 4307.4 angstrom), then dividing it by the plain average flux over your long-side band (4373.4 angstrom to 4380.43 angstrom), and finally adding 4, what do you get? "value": 4.80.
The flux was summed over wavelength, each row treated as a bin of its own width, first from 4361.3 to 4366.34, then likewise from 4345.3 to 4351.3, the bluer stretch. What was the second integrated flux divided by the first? 1.1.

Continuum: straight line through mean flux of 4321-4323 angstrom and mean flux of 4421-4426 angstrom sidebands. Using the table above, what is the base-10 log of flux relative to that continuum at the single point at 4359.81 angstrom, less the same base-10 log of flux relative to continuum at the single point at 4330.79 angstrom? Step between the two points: -0.02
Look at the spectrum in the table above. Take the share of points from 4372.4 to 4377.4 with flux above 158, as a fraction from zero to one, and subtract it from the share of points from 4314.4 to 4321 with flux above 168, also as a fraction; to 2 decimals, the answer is -0.71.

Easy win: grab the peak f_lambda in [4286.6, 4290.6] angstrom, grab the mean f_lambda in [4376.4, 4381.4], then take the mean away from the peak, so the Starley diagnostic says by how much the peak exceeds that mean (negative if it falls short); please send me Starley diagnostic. -10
